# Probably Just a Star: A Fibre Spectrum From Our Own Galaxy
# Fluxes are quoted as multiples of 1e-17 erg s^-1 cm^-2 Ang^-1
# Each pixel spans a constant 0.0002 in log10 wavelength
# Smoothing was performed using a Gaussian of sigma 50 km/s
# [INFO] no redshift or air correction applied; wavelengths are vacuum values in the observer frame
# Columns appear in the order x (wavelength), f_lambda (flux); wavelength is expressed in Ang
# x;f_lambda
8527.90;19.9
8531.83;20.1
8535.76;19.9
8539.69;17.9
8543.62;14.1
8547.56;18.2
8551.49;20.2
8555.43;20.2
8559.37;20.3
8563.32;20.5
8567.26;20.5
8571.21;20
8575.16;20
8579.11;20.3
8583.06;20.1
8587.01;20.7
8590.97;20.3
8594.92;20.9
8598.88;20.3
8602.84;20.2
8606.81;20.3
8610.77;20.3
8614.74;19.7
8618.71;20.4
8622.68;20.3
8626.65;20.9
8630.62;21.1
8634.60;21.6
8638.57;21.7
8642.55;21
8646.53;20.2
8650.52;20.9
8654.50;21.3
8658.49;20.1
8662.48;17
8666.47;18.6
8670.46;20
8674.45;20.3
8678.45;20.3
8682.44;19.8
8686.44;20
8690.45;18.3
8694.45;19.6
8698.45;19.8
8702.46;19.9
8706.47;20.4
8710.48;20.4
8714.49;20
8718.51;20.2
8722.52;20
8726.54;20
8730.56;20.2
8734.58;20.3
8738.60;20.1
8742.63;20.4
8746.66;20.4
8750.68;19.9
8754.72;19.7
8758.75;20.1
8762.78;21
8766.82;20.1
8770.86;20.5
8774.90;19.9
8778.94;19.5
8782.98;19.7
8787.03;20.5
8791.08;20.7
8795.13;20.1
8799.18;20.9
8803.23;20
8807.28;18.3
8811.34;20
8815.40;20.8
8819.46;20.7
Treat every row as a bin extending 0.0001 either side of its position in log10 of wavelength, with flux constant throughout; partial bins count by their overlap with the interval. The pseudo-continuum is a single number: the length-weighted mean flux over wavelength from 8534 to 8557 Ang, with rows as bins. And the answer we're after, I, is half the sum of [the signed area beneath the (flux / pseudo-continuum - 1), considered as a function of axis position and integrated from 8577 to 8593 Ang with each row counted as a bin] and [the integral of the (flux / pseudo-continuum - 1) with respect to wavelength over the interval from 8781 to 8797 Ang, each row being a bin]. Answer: 1.7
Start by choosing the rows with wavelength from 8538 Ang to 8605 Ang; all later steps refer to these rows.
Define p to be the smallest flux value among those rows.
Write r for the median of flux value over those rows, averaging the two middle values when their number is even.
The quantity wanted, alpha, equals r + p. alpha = 34.3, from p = 14.1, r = 20.2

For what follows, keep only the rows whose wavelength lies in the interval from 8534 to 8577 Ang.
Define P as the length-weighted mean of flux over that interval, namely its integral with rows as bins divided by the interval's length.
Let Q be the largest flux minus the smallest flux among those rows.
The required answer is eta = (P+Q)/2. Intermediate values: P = 19.3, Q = 6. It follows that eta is 12.8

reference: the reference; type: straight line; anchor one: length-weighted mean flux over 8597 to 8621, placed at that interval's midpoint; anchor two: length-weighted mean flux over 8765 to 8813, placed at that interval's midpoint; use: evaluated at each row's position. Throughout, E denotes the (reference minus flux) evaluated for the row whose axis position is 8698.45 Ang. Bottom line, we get 0.3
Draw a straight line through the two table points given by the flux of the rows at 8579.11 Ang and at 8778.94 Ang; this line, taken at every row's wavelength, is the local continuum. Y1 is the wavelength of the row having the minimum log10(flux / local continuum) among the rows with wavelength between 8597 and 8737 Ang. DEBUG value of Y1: 8662.48 Ang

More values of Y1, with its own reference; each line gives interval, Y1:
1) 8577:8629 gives 8614.74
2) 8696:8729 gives 8698.45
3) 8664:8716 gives 8690.45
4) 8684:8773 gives 8690.45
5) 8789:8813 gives 8807.28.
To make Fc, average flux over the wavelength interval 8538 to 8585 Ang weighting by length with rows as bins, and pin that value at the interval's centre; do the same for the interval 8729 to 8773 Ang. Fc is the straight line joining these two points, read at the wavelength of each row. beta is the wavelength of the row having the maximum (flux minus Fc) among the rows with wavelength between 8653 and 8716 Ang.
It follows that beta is 8654.50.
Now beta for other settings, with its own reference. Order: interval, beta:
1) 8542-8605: 8594.92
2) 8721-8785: 8762.78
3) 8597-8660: 8638.57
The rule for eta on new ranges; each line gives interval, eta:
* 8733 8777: 10.8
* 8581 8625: 10.8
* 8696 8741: 10.4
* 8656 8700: 11.4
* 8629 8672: 12.5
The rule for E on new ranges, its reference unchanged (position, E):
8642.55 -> -0.8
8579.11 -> -0.1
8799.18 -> -0.9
